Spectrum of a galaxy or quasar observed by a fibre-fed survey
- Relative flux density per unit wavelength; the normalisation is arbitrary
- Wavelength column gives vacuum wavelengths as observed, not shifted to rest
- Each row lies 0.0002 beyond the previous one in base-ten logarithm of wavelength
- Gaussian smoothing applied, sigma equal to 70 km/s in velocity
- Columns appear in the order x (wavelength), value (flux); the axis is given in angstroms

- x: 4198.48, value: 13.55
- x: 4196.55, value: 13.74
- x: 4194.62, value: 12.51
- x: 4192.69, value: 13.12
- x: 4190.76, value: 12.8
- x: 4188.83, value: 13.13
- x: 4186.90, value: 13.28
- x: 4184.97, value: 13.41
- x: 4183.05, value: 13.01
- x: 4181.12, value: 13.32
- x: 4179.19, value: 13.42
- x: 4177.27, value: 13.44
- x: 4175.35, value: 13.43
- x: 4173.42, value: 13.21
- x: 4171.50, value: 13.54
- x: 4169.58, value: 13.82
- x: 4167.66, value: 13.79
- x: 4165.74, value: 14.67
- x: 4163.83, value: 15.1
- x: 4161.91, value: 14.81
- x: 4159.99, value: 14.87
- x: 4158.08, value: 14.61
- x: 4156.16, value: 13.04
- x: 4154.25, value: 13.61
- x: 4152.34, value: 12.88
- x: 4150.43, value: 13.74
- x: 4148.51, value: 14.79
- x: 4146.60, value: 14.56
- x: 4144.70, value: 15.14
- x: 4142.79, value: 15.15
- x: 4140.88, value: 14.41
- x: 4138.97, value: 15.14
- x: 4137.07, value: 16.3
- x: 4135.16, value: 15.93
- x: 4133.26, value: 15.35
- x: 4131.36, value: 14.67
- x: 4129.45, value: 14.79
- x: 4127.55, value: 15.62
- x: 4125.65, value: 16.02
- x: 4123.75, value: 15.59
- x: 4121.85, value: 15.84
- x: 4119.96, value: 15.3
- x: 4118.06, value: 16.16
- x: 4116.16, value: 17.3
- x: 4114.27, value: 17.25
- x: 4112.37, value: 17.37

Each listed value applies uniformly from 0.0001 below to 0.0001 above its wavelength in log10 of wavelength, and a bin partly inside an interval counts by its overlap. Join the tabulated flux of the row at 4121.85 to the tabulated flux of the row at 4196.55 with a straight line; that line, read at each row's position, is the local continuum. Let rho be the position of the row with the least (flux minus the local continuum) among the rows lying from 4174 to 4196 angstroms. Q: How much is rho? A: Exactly 4194.62 angstroms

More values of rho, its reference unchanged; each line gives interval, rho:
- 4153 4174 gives 4156.16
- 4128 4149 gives 4131.36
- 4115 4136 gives 4131.36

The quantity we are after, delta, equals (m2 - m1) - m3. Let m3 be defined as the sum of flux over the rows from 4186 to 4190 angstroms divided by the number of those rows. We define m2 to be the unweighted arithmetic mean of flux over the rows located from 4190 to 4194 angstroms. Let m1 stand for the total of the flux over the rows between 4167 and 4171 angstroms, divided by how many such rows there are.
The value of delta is -14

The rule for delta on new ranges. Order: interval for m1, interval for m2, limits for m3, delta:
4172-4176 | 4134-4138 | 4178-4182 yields -11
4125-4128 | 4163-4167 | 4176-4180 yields -14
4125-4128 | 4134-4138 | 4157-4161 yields -14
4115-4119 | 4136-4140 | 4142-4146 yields -16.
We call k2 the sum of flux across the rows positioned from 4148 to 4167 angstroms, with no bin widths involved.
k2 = 142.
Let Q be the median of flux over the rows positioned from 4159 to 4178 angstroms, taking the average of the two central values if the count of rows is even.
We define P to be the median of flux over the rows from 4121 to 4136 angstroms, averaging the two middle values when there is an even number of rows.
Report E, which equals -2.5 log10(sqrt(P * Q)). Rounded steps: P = 15.6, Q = 13.8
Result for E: -2.92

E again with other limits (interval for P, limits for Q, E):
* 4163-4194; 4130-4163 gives -2.87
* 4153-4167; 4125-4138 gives -2.95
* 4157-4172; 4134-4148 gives -2.93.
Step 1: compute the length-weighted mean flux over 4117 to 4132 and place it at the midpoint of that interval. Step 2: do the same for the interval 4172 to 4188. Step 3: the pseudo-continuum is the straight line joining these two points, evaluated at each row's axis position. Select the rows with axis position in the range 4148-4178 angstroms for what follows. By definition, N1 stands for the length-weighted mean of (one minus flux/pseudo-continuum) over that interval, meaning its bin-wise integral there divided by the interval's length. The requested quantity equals 0.003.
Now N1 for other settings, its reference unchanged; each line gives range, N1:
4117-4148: -0.011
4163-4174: -0.019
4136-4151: -0.012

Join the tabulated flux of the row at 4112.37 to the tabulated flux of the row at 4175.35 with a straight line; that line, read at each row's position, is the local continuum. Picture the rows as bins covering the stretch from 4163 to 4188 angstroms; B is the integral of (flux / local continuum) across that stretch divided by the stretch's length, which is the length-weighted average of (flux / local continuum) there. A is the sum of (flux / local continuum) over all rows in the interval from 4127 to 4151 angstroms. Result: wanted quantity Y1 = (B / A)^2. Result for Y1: 0.0067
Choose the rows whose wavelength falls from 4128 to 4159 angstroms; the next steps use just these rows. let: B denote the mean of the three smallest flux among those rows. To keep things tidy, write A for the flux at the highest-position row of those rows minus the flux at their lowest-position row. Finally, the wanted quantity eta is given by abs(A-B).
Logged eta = 13.4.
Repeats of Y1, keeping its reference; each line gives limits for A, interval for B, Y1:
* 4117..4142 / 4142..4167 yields 0.0063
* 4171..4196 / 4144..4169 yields 0.0054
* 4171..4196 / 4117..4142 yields 0.0051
